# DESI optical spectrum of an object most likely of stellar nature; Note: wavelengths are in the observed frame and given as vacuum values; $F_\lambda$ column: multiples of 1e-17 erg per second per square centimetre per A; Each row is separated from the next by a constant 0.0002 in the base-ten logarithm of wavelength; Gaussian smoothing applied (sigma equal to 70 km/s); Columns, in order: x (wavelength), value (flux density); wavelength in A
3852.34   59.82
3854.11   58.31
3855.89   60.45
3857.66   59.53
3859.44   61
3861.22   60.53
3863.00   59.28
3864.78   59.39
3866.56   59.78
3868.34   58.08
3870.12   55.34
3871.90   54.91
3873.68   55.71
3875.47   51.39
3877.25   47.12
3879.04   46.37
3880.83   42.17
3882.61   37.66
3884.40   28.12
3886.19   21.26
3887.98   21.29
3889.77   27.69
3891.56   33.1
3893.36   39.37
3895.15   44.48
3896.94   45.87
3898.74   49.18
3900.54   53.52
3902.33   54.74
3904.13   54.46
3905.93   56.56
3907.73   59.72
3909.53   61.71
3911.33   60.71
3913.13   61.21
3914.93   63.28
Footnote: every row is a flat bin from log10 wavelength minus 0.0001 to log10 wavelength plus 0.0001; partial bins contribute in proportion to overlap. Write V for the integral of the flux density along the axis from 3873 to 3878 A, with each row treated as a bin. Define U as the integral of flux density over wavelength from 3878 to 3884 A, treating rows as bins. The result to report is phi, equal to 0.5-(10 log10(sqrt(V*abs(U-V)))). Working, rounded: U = 246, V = 257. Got -16.7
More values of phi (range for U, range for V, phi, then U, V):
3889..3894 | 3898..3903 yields -21.5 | 166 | 263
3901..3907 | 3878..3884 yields -21.1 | 332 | 246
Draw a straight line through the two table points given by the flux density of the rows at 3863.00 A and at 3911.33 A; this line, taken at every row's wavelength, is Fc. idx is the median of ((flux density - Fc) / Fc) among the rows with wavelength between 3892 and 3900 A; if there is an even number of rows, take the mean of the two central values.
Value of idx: -0.25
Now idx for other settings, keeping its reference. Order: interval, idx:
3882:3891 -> -0.54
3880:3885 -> -0.37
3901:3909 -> -0.08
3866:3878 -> -0.07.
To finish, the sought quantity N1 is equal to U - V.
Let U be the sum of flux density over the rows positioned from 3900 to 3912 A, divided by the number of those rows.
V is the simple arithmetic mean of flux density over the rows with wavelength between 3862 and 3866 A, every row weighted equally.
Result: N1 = -2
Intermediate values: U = 57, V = 59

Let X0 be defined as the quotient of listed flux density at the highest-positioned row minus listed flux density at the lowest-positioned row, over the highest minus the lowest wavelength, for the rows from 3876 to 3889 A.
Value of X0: -2.4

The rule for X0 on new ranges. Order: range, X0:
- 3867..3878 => -1.2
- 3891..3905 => 1.7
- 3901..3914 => 0.6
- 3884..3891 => -0.1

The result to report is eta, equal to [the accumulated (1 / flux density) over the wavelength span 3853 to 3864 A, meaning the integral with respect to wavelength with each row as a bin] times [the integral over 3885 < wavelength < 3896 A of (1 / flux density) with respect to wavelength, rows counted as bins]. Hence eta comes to 0.07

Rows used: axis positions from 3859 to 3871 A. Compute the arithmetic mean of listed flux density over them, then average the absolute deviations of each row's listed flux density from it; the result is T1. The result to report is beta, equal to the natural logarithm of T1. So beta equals 0.3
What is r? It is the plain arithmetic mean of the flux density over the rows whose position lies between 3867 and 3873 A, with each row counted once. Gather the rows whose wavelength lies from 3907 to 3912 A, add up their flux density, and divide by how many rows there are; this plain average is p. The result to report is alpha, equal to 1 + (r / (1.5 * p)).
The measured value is 1.62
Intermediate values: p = 60.7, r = 56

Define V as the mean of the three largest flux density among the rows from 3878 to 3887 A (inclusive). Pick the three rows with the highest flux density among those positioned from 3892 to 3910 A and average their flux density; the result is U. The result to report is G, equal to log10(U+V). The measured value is 2.01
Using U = 59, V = 42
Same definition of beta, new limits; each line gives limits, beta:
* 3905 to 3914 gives 0.4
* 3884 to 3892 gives 1.4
